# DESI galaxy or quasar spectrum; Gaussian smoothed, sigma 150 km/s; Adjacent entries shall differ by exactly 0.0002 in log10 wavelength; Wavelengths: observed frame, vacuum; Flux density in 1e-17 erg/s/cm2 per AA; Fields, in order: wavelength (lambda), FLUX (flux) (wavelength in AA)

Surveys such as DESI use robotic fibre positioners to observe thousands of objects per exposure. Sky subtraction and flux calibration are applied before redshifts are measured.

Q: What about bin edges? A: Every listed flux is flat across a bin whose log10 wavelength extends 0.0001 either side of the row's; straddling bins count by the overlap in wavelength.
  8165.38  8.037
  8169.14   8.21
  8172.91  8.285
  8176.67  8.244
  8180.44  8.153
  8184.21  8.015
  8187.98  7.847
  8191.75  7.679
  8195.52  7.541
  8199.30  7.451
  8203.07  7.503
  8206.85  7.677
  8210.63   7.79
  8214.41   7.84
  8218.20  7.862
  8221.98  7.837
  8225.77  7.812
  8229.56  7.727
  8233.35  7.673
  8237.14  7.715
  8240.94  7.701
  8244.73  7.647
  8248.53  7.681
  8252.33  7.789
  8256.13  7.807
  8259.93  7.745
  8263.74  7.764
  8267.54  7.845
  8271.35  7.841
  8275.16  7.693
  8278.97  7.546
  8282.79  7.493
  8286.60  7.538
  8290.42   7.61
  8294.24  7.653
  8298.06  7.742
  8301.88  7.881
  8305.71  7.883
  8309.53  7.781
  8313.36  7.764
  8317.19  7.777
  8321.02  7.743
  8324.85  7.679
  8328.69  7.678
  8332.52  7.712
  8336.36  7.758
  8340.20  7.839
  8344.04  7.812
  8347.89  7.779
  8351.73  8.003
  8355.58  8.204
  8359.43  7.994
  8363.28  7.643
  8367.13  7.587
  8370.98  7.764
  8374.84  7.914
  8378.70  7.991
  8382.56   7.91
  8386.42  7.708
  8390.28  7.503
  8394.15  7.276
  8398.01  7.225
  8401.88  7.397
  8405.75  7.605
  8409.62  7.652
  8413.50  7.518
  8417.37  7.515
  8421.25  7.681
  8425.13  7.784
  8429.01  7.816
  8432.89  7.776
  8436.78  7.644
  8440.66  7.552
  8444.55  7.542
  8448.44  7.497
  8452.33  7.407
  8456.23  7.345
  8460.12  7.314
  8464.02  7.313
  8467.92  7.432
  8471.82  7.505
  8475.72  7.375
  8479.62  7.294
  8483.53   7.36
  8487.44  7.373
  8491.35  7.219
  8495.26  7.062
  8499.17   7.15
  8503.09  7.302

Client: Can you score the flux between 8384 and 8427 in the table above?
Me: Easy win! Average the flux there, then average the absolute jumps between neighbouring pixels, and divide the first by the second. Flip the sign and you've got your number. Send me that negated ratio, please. -57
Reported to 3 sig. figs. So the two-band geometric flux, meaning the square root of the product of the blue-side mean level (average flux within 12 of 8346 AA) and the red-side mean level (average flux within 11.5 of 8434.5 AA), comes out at 7.79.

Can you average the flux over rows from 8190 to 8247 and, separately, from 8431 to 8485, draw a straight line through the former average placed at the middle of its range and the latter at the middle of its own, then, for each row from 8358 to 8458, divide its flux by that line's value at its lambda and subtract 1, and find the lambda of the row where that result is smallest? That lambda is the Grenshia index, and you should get 8398.01 AA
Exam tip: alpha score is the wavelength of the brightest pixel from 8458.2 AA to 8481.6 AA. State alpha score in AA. 8471.82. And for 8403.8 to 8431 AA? 8429.01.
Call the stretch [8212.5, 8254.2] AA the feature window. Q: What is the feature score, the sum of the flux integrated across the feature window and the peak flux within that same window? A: 331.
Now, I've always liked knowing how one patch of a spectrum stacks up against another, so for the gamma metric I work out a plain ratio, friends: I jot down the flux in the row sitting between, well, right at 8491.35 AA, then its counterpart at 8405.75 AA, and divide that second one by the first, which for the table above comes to 1.05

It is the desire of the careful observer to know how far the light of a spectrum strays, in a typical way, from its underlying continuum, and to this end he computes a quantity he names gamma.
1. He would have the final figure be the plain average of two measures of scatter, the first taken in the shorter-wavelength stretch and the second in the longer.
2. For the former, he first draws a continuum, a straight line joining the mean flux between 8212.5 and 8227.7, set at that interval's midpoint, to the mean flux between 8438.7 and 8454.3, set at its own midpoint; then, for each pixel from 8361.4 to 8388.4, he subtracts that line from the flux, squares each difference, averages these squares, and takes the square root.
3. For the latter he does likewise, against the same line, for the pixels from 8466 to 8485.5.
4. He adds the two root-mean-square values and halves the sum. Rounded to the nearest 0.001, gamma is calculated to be 0.163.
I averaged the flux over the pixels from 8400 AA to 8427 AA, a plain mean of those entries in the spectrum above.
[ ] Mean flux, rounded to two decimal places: 7.59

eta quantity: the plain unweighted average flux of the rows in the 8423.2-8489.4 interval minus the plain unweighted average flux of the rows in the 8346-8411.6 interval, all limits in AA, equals -0.225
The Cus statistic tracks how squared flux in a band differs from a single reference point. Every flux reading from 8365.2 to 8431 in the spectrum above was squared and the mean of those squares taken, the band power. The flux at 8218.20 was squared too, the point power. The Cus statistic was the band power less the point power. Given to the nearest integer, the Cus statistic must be -3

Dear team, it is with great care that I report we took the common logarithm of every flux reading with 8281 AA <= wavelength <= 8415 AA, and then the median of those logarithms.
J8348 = 0.889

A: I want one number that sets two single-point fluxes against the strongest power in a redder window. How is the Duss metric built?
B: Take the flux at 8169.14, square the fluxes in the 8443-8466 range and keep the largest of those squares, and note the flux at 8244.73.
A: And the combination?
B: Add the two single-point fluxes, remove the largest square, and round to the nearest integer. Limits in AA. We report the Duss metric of -41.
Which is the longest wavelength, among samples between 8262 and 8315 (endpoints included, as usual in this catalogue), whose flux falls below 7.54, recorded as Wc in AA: 8286.60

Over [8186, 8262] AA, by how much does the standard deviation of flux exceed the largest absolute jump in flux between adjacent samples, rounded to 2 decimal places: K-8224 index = -0.06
